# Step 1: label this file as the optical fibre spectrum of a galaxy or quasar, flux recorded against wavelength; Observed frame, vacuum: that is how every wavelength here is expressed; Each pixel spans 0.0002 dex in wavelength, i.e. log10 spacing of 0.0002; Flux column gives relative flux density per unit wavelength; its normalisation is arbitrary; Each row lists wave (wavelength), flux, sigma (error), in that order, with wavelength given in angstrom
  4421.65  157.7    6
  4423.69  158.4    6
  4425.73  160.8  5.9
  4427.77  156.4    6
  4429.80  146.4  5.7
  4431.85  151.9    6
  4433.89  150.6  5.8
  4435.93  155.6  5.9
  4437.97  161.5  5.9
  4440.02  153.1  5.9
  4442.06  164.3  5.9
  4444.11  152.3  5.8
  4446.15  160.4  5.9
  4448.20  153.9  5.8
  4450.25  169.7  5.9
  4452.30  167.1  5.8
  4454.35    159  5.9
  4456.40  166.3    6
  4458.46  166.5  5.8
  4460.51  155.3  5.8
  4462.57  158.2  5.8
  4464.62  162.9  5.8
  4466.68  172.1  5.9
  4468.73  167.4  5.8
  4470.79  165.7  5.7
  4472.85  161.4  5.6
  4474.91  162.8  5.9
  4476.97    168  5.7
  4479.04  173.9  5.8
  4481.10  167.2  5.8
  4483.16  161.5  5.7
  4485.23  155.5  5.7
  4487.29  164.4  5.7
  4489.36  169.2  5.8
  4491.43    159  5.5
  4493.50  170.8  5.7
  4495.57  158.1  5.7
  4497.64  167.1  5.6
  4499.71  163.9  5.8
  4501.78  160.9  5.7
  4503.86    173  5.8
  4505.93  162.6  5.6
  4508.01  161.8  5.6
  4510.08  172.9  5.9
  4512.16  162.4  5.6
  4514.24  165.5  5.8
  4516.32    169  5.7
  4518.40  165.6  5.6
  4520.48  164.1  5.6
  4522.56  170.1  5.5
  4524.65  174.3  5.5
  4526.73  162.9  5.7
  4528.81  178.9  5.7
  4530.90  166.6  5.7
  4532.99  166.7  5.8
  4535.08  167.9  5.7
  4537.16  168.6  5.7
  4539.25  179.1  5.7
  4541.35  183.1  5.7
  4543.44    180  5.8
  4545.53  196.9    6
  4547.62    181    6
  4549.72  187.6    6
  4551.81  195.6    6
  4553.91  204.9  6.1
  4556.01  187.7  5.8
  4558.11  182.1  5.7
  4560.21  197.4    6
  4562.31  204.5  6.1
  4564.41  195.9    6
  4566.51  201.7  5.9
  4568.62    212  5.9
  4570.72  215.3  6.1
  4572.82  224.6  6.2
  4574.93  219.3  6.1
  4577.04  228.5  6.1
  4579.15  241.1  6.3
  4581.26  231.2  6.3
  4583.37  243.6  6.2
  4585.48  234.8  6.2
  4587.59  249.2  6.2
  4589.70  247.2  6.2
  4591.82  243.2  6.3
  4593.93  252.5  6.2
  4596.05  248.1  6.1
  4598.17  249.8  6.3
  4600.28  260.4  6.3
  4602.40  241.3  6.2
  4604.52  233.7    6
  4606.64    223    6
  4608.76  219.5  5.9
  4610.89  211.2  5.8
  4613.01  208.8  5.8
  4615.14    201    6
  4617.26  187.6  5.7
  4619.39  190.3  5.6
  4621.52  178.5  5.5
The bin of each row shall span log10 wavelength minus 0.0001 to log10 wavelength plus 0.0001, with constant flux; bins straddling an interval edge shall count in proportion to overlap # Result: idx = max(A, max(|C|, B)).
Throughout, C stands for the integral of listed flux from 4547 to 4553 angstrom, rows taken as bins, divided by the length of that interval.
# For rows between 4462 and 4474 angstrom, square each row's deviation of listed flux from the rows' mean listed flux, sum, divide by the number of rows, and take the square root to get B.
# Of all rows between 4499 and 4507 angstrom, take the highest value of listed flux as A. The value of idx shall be 189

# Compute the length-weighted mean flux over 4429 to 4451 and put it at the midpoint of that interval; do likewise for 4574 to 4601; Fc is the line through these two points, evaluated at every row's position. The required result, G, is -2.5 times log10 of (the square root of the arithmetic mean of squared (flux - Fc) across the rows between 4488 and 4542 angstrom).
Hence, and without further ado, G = -3.8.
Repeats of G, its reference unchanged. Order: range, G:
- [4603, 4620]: -4.3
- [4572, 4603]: -2.2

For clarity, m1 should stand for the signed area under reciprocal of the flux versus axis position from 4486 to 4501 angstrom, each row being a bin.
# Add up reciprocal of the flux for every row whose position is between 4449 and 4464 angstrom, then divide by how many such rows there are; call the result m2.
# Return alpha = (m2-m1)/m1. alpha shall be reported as -0.93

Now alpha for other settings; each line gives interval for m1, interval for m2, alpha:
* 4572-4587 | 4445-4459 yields -0.91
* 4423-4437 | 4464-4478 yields -0.93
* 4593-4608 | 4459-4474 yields -0.90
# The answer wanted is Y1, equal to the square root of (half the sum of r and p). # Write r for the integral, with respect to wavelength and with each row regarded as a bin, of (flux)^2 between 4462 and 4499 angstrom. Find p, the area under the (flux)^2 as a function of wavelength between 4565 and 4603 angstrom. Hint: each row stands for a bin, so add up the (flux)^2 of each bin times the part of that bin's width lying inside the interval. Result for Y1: 1249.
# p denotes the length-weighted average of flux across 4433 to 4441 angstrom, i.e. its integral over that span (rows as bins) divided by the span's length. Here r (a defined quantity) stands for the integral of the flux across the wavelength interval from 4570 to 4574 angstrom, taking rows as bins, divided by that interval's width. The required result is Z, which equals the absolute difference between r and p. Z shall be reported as 65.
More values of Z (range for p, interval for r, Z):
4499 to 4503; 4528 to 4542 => 10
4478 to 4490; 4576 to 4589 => 73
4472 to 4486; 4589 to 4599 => 83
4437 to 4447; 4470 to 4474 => 5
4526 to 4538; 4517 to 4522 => 3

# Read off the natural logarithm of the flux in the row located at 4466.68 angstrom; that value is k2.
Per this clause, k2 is 5.15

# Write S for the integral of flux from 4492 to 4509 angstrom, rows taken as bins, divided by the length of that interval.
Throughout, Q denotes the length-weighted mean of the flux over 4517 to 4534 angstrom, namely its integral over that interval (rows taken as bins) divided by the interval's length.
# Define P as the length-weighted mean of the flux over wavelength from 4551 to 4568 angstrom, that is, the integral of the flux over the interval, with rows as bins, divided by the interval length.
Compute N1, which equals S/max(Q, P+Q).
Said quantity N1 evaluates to 0.451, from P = 197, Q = 169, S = 165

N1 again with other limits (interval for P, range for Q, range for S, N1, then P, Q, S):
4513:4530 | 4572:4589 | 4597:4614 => 0.574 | 169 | 234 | 231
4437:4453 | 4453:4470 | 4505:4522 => 0.512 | 160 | 164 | 166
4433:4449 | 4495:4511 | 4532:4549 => 0.554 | 157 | 165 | 178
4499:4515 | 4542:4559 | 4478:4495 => 0.465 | 165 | 189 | 165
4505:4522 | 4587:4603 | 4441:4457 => 0.389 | 166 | 249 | 162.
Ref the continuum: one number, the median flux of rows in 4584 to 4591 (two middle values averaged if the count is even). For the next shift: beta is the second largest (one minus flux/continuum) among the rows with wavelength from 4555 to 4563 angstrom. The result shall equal 0.24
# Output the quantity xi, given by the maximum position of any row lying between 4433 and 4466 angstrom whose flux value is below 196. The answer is 4464.62 angstrom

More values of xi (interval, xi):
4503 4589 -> 4564.41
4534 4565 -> 4564.41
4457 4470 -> 4468.73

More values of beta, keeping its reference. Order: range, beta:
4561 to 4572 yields 0.18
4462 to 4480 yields 0.35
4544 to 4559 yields 0.26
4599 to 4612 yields 0.11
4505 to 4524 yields 0.34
